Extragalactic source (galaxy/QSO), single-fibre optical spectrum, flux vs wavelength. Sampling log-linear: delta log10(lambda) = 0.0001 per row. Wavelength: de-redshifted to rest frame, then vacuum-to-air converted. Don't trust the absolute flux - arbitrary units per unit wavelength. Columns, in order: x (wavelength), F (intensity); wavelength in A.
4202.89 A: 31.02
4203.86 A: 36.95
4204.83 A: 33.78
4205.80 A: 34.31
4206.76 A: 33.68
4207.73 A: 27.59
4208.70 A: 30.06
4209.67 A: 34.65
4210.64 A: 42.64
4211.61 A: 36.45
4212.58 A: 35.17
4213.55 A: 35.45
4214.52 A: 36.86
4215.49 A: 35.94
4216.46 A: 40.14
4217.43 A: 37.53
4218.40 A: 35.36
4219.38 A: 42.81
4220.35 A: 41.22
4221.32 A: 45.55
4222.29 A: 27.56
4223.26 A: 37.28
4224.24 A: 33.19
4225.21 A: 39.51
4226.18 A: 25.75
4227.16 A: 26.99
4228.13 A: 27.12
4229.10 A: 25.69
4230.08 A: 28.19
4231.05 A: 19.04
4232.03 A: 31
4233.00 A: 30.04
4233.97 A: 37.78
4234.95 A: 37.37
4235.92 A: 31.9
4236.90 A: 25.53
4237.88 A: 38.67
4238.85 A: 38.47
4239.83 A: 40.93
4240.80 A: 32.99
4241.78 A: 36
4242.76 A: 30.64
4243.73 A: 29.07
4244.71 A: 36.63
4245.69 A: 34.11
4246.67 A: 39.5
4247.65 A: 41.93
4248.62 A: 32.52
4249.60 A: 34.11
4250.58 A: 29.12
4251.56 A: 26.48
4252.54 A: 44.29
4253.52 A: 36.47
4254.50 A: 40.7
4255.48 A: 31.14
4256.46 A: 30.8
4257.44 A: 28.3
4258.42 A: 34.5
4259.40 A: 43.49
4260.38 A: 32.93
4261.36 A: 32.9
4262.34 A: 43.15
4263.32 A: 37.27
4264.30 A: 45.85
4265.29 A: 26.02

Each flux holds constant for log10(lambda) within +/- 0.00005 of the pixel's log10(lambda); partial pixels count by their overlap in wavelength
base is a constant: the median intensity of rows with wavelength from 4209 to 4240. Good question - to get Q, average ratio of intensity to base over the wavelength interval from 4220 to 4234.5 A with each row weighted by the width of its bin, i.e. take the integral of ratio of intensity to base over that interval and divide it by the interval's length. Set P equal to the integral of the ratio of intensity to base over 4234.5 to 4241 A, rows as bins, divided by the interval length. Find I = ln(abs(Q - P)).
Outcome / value -2.30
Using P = 0.99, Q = 0.89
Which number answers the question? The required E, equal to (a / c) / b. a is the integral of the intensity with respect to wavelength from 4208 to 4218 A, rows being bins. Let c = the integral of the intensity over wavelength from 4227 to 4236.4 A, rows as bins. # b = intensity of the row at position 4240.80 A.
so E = 0.040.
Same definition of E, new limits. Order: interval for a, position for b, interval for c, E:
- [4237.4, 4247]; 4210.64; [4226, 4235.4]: 0.029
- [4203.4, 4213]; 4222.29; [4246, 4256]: 0.034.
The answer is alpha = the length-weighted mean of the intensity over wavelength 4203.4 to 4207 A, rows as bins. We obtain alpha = 34.8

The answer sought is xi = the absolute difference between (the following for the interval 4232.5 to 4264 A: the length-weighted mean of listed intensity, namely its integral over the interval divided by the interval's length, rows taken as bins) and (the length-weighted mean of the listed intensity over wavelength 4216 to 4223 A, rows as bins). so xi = 3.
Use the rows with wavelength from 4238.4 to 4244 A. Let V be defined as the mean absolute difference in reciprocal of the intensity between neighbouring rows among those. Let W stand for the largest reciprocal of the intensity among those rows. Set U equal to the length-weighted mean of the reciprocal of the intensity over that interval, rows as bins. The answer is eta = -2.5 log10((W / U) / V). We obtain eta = -6.4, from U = 0.029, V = 0.0033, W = 0.0344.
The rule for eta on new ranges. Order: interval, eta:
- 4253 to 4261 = -6.0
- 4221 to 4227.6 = -5.5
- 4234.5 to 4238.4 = -5.4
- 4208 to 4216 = -6.7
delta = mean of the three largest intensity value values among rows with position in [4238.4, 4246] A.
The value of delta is 38.7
